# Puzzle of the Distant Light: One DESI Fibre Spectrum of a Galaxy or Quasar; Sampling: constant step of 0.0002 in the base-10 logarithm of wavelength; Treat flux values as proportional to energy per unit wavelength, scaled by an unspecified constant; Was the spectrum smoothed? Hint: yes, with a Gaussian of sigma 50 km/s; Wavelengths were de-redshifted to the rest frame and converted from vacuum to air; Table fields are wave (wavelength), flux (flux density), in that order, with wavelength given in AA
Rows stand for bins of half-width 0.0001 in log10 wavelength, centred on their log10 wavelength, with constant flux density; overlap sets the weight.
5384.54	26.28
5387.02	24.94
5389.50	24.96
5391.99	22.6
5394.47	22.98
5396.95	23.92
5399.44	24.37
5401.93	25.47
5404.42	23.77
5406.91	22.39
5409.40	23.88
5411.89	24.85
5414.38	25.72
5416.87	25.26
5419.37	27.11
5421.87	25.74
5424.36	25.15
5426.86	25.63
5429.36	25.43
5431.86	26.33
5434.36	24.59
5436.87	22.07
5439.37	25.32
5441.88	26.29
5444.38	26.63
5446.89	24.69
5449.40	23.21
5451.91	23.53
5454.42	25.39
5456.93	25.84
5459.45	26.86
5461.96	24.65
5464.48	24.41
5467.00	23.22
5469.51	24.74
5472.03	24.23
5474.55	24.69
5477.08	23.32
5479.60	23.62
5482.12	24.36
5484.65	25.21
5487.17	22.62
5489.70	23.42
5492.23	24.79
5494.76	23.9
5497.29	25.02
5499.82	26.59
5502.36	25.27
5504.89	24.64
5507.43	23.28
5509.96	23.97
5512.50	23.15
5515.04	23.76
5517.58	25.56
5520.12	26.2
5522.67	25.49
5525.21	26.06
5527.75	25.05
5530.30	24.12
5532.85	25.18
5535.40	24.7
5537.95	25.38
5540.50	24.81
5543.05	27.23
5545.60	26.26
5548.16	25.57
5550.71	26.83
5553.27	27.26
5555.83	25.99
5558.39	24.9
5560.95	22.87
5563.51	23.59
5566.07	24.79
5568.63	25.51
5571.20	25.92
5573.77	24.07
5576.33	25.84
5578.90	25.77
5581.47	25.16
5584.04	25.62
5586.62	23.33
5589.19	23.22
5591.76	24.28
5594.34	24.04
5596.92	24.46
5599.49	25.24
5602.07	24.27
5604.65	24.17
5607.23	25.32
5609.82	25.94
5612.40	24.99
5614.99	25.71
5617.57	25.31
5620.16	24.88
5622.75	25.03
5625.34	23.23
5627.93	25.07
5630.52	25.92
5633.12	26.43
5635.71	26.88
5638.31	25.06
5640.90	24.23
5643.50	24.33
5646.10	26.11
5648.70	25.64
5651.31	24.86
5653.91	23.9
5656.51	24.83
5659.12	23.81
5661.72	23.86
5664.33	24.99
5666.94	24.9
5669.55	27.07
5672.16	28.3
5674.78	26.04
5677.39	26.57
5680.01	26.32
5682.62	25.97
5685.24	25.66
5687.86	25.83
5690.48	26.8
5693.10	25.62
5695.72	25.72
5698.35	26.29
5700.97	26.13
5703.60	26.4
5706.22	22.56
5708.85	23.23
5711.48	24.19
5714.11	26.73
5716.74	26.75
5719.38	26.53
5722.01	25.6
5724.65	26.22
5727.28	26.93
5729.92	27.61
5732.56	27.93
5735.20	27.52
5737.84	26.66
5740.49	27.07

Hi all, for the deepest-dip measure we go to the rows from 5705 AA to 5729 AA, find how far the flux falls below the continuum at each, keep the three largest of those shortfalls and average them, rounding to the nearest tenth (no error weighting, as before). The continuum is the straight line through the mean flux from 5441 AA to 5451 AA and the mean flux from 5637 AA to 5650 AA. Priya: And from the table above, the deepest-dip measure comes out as 1.7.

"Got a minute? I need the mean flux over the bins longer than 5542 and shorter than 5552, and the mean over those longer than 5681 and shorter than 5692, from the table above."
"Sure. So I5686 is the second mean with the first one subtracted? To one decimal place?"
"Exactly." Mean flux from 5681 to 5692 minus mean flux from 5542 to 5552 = -0.4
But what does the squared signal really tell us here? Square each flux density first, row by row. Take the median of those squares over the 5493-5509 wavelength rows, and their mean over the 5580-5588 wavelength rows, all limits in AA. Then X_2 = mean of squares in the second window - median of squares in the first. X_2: -5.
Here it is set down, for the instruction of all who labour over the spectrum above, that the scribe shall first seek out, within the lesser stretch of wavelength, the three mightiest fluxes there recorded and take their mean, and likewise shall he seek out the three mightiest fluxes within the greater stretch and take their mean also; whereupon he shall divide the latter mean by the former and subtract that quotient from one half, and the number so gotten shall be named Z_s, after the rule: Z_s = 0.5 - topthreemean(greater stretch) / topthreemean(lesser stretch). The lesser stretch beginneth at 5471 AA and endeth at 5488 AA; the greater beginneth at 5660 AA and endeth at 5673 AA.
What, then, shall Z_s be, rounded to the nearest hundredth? -0.58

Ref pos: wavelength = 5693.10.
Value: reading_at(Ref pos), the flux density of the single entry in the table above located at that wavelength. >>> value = 25.62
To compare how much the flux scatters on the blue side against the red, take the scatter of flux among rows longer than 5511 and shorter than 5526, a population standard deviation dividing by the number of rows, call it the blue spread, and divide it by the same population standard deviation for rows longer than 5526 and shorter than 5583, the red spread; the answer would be 1.1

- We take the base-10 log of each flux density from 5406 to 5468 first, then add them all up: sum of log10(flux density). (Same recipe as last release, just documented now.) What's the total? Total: 34.9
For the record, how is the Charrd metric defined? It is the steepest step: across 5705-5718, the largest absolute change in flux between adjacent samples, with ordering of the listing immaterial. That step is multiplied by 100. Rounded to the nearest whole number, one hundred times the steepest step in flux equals 254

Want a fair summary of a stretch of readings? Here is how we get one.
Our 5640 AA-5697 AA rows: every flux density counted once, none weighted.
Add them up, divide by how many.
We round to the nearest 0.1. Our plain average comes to 25.5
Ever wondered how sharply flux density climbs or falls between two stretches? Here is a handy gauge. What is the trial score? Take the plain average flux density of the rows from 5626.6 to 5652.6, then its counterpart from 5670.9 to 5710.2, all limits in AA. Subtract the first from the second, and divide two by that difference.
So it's 5.3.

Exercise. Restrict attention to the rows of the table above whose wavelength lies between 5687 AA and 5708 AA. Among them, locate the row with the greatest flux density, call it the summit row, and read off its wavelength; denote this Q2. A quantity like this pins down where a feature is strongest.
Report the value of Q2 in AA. 5690.48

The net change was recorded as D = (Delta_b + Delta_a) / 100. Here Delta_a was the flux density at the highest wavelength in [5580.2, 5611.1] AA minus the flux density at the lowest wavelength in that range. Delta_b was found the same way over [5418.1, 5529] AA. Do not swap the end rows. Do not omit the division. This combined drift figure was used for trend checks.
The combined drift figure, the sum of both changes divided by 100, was -0.013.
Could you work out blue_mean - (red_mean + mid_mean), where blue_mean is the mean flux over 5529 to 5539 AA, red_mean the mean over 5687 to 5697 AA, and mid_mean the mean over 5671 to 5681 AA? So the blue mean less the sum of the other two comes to -28.0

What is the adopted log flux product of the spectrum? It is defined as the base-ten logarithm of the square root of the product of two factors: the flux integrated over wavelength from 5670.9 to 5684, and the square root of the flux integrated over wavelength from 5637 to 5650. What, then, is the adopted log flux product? 1.90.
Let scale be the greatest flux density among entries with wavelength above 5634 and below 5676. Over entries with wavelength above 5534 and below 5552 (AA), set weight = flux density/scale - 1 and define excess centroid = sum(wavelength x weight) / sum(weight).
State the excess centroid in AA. 5541.8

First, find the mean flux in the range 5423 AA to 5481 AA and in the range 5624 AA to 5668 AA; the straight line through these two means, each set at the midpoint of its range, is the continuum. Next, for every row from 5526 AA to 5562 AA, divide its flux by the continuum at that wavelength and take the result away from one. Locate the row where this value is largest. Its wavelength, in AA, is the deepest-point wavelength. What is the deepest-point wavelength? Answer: 5560.95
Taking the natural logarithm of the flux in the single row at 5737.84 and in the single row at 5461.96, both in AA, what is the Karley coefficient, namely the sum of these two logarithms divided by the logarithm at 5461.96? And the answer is 2.02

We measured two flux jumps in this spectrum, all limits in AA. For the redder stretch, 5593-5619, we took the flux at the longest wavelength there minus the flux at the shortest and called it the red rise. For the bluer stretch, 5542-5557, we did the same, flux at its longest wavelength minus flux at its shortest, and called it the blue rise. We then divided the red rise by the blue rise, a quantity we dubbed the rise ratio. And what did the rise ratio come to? -1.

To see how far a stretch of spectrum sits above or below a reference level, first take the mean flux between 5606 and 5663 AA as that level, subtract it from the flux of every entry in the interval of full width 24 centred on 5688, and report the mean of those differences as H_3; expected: 1.0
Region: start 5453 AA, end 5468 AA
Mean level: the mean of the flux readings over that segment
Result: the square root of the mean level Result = 5.01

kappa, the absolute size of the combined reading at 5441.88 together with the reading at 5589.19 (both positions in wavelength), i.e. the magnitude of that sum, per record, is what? 49.5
